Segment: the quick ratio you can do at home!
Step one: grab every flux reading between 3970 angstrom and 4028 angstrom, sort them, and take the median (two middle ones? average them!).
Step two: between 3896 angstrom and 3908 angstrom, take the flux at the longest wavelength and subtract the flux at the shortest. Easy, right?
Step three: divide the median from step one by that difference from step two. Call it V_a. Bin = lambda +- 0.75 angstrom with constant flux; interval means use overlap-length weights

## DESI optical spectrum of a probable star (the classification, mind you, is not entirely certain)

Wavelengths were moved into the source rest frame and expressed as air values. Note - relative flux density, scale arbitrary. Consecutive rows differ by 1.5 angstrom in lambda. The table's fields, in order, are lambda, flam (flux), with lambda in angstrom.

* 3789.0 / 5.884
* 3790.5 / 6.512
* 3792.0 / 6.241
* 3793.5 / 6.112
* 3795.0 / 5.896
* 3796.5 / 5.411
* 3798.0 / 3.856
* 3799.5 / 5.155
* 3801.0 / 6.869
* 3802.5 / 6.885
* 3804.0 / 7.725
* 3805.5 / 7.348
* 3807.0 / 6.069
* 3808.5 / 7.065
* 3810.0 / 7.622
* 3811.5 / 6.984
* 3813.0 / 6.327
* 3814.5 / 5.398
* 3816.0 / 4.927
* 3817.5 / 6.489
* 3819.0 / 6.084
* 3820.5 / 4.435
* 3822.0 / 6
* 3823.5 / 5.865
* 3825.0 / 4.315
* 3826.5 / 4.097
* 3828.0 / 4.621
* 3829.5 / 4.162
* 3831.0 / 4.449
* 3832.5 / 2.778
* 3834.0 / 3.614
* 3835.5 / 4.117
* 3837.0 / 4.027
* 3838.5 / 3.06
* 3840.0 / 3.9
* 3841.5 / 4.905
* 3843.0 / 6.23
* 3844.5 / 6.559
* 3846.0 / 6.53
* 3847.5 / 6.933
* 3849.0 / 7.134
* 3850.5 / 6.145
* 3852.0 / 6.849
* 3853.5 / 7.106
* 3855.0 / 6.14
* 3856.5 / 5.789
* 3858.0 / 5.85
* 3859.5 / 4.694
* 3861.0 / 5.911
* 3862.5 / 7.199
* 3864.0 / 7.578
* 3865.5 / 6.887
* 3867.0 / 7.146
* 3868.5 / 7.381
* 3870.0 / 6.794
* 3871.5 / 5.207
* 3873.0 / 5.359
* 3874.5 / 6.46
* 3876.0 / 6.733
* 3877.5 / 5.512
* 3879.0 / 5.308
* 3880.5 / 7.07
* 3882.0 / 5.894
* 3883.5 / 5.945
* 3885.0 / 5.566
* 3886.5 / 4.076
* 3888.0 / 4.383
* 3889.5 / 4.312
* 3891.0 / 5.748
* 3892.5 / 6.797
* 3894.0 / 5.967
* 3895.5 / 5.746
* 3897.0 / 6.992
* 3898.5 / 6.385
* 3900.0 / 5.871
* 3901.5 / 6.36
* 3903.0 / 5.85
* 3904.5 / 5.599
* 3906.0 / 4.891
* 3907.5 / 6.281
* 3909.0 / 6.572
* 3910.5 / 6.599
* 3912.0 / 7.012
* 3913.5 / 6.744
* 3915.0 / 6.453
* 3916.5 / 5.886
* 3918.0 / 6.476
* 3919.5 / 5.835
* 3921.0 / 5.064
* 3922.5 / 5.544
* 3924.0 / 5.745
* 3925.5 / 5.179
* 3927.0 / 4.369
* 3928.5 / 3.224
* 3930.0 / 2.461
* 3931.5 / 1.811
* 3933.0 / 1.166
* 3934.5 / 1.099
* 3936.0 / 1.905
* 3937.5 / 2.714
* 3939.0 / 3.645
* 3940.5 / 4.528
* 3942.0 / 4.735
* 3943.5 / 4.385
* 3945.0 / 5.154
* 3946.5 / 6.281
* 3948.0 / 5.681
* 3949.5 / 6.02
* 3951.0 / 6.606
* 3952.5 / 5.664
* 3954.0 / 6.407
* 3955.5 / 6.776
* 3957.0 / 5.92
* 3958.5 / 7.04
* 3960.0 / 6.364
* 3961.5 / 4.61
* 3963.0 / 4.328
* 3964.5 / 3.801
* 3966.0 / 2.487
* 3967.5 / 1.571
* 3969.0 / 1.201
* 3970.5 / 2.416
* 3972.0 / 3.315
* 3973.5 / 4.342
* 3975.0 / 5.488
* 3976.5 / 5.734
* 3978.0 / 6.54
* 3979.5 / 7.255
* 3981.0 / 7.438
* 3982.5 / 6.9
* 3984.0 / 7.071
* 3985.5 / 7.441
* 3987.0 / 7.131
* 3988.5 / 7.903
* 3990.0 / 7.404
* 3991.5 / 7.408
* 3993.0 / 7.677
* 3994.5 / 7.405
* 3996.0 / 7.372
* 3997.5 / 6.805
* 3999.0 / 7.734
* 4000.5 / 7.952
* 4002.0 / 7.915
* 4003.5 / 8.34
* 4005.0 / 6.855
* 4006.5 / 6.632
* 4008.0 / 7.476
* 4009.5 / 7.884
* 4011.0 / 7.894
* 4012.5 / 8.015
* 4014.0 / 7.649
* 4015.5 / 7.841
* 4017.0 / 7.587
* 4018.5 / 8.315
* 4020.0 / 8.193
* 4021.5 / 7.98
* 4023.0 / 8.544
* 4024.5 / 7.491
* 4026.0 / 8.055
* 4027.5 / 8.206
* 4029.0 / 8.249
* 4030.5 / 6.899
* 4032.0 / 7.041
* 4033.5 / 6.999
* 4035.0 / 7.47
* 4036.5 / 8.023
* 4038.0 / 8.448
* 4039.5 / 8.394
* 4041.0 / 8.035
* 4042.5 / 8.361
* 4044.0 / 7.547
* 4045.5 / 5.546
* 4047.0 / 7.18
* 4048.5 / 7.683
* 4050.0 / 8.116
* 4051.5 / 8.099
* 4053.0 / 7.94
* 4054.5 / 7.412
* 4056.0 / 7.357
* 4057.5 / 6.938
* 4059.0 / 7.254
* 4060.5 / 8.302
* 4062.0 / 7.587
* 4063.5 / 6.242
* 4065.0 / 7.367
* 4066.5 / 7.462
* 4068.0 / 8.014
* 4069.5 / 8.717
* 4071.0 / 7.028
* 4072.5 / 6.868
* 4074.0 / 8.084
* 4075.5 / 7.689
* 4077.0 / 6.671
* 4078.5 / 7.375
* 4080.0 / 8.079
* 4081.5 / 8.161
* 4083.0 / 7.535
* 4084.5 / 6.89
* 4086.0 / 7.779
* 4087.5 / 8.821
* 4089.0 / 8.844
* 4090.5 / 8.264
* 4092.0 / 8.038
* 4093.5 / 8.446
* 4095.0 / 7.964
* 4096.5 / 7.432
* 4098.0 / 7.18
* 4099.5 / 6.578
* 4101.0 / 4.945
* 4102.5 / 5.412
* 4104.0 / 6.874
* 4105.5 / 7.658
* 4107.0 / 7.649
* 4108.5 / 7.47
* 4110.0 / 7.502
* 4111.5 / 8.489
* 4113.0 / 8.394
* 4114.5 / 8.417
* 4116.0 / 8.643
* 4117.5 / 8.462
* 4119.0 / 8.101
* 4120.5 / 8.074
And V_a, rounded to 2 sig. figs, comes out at -11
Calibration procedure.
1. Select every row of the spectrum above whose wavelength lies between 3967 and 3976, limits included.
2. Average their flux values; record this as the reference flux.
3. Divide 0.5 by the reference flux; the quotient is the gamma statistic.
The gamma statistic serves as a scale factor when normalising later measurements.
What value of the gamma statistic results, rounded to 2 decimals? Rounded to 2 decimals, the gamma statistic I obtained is 0.16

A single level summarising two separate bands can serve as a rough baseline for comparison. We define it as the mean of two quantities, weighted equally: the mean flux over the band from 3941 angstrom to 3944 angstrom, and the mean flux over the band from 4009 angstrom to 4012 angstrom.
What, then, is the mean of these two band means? 6.2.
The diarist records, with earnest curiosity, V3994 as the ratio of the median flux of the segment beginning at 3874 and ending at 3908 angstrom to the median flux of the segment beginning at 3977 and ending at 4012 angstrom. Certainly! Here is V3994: 0.79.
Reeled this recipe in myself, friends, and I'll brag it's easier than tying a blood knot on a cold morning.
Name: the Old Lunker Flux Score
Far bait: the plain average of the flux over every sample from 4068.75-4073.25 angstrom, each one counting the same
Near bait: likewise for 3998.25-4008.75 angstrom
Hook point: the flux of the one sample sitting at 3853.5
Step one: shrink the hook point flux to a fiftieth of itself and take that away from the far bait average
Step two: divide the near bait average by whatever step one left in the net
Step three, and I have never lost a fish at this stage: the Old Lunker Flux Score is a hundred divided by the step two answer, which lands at 98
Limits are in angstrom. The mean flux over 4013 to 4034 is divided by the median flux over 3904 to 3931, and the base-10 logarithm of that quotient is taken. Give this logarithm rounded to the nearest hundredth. 0.13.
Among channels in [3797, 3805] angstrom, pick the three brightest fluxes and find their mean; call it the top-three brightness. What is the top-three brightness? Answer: 7.16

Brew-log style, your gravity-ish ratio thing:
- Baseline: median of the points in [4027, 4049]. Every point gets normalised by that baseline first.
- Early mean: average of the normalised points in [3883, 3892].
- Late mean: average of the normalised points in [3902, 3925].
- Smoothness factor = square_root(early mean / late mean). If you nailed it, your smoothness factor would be 0.91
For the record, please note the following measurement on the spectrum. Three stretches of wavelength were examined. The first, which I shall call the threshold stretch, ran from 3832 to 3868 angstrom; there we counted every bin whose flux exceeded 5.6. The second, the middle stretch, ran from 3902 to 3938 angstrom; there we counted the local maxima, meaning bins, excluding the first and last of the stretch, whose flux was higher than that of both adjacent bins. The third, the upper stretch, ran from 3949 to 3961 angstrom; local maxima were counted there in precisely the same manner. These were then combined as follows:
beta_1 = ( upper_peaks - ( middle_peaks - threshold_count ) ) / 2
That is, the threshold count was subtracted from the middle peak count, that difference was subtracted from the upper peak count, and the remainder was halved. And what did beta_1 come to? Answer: 8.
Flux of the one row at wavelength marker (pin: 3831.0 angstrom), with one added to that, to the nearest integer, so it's 5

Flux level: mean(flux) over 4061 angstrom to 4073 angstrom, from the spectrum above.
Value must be 7.4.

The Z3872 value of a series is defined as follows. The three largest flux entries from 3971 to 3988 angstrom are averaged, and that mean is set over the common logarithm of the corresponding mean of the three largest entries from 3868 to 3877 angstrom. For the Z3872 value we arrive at 8.8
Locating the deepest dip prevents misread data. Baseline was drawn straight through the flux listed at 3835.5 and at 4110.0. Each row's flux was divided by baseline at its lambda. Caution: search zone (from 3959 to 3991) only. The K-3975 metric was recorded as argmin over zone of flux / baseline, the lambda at 3969.0 angstrom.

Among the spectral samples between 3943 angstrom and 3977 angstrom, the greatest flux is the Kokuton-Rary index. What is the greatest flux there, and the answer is 7.04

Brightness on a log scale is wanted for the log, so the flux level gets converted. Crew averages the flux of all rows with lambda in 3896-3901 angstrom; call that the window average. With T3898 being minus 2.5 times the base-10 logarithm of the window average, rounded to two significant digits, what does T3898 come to -2.0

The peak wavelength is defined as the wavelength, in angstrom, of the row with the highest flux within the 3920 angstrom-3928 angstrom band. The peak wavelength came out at 3924.0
